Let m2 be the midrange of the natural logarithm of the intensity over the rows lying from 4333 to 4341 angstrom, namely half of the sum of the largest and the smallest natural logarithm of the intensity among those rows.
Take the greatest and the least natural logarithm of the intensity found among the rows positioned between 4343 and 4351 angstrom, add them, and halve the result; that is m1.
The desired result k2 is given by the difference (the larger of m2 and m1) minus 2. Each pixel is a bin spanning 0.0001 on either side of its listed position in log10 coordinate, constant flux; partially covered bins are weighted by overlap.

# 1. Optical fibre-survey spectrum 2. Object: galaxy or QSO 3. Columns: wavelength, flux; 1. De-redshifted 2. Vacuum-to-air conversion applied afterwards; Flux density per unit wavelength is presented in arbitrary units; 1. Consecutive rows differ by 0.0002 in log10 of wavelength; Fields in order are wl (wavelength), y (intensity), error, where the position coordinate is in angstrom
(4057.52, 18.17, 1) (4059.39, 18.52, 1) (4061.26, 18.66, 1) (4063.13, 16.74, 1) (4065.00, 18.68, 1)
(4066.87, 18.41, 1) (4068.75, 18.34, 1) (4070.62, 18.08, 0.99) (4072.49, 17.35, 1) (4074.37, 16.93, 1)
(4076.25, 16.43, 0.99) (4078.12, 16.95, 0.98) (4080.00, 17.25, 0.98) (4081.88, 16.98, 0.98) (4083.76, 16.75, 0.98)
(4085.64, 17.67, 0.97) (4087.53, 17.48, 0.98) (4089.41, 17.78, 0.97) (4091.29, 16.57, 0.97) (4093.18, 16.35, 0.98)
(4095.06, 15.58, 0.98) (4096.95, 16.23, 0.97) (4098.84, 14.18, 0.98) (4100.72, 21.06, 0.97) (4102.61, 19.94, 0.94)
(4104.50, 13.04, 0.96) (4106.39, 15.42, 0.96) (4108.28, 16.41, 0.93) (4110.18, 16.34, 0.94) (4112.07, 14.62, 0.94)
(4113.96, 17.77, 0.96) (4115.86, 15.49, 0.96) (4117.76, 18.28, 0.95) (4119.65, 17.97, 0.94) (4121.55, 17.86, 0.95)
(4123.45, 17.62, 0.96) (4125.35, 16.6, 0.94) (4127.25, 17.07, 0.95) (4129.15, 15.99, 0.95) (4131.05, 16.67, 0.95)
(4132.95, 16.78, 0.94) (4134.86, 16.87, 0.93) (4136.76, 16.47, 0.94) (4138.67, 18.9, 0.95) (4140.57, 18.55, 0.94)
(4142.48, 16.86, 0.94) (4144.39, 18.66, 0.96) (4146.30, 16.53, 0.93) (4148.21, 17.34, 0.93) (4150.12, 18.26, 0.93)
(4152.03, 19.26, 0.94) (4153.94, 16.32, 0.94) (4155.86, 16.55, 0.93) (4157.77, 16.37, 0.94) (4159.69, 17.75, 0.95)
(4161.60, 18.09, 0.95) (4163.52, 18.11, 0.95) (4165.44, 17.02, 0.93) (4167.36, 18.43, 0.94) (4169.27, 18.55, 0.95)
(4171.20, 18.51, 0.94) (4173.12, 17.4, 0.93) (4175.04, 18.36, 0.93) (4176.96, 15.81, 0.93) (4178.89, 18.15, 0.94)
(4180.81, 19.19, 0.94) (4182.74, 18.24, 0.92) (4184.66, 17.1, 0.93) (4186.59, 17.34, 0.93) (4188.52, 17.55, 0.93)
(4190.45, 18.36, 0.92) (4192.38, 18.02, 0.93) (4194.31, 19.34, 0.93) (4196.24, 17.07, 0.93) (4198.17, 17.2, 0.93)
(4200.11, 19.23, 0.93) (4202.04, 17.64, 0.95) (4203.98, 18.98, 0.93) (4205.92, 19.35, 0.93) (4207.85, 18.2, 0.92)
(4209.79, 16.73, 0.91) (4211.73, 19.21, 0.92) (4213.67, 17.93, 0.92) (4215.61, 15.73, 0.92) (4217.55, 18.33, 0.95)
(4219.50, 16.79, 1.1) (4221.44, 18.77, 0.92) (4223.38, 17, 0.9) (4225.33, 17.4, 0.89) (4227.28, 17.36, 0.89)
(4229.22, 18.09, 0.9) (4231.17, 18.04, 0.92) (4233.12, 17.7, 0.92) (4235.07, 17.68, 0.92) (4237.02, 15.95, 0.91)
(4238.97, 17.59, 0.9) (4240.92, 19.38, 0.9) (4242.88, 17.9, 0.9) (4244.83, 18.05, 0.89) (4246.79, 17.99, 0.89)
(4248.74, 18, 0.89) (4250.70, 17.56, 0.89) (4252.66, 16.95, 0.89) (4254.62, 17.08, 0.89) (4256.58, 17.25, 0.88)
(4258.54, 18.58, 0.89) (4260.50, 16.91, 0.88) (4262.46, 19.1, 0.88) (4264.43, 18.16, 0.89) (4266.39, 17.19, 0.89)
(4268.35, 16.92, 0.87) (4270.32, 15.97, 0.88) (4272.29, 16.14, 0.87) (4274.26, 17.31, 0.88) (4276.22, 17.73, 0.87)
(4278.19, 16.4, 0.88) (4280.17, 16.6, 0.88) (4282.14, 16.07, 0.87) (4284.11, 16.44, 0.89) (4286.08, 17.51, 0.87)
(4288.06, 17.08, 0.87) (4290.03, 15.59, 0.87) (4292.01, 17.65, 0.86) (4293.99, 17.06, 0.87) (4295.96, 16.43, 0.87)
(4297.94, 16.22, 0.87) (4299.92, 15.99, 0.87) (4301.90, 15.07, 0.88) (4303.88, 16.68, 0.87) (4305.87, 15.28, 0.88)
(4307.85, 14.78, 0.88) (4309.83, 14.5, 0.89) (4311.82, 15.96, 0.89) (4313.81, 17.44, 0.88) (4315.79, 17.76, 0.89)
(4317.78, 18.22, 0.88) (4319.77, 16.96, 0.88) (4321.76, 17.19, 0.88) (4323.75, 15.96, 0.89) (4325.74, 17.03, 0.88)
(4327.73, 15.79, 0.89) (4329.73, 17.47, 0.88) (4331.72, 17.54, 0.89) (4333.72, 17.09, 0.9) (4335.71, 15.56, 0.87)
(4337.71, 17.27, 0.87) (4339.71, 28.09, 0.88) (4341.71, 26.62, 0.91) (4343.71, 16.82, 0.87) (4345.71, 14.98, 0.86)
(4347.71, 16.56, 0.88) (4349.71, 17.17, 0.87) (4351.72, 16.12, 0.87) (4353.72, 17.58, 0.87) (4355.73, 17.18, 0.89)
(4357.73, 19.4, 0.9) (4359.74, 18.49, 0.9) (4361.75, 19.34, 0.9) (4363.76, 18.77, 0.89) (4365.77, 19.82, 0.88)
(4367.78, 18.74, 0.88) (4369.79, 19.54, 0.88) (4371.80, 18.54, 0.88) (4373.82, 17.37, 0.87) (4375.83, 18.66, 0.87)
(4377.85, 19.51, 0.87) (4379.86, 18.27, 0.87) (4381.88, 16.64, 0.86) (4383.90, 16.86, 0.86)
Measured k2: 1.04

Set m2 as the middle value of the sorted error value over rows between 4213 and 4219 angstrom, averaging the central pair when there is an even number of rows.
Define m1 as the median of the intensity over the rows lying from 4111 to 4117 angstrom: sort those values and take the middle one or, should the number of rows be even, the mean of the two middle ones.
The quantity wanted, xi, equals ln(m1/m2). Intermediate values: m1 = 15.5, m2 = 0.92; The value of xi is 2.82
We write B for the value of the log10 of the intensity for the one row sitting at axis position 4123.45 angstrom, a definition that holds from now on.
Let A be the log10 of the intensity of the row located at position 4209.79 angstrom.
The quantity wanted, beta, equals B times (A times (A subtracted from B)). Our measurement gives 0.03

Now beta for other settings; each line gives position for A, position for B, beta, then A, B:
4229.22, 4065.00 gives 0.02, 1.26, 1.27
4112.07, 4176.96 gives 0.05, 1.16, 1.20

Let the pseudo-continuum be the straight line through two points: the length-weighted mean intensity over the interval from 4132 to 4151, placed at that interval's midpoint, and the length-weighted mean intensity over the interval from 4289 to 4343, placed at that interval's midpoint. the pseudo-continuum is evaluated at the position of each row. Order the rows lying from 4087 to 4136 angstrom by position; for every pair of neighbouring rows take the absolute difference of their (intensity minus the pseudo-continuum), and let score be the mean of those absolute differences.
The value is 1.5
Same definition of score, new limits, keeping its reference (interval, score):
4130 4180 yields 1.1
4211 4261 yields 1.0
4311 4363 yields 1.8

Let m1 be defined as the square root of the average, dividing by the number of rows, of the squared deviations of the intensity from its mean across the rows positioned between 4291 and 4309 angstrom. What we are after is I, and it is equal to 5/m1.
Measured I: 5.6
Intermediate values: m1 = 0.90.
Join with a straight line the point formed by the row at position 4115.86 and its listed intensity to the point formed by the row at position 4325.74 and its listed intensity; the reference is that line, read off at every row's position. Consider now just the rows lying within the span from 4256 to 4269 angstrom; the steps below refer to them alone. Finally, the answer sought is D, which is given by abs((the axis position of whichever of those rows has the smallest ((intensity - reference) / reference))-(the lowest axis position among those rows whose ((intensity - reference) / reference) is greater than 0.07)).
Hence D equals 9.8 angstrom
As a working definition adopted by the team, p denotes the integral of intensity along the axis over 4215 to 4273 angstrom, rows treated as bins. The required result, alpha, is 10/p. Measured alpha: 0.01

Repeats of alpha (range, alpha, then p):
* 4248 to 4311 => 0.01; 1055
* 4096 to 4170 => 0.01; 1272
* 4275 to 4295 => 0.03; 336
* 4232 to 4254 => 0.03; 389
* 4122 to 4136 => 0.04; 236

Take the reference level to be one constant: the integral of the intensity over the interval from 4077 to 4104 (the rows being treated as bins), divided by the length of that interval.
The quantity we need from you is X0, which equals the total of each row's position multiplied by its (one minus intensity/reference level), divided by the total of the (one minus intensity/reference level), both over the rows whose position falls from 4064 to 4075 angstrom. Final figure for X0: 4067.4 angstrom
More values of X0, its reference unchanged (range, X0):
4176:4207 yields 4195.4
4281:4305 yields 4295.4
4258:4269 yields 4261.4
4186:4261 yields 4217.9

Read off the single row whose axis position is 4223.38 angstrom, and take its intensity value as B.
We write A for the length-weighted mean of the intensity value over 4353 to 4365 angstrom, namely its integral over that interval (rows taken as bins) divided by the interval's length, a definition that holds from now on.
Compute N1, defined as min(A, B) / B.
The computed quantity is 1.000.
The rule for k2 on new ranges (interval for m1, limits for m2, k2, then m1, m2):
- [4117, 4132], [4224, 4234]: 0.87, 2.84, 2.87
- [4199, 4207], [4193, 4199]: 0.92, 2.92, 2.90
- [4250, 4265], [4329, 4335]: 0.89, 2.89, 2.85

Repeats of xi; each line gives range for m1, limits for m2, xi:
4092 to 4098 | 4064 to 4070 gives 2.79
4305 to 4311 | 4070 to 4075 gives 2.69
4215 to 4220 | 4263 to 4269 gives 2.94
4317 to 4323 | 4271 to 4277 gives 2.98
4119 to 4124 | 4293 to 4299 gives 3.02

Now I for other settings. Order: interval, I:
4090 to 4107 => 2.1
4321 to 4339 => 6.9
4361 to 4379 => 7.2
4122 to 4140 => 6.3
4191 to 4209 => 5.8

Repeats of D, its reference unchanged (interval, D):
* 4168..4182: 7.7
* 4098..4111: 3.8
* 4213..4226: 1.9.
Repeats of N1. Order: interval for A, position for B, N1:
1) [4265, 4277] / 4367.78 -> 0.903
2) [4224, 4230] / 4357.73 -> 0.905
